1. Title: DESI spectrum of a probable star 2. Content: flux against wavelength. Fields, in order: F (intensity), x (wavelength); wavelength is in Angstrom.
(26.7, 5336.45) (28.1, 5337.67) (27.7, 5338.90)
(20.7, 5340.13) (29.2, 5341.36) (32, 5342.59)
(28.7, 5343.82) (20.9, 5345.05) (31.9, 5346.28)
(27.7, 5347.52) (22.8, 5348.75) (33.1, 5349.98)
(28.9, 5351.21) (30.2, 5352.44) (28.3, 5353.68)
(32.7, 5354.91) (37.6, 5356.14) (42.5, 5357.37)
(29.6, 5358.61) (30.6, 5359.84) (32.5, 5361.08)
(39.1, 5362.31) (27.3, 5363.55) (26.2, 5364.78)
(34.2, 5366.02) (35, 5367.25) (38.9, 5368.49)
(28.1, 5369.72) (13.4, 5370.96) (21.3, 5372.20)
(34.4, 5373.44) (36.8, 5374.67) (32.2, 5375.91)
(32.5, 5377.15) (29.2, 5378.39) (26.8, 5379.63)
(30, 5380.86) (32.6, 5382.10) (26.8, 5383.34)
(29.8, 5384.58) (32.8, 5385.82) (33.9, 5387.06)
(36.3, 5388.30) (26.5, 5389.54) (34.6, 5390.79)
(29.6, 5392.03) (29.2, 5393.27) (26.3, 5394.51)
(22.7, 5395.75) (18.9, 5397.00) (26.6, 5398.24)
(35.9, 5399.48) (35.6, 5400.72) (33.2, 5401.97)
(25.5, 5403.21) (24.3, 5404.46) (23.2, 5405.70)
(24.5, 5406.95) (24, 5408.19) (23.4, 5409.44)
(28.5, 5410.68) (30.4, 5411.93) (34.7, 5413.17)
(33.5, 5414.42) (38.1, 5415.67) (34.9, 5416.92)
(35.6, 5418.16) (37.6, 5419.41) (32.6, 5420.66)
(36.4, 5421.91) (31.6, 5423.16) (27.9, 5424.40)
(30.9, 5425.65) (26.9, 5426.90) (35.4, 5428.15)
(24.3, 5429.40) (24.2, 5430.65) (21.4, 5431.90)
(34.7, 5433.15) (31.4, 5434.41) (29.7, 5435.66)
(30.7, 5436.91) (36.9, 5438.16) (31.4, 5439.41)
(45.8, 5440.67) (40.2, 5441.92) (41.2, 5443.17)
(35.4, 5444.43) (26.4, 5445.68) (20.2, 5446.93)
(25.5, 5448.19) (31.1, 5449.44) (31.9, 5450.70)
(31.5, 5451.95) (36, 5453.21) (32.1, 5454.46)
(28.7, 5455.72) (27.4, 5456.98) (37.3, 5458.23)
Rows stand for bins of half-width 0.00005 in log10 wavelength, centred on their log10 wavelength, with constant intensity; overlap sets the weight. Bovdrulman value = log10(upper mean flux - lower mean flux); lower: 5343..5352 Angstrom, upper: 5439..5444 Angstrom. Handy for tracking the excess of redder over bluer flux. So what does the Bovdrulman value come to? 1.1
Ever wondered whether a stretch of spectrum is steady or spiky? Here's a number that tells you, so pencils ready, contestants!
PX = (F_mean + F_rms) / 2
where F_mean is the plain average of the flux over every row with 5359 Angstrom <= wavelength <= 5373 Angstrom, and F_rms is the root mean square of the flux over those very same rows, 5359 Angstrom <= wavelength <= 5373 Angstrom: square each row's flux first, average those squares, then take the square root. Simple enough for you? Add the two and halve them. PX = 30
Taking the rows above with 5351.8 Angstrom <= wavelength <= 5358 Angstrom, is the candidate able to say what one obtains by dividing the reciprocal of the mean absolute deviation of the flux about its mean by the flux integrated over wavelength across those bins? 0.0010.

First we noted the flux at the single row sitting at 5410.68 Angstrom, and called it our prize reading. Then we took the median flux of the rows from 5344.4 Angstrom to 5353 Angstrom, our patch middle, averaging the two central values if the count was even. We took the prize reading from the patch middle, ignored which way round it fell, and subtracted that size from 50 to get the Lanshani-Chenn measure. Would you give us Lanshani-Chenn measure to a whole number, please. 50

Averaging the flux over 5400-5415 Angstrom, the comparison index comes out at 28.4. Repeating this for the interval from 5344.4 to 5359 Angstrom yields 30.5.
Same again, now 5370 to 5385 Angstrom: 28.8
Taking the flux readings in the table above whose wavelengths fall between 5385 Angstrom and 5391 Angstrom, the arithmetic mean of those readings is 33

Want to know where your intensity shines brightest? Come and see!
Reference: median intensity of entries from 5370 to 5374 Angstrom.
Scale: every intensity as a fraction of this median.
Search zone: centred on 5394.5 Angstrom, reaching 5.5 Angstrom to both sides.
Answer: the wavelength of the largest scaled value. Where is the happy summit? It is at 5399.48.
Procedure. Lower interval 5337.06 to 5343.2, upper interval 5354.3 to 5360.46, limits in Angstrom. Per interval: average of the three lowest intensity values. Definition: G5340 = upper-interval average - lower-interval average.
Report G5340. 5.5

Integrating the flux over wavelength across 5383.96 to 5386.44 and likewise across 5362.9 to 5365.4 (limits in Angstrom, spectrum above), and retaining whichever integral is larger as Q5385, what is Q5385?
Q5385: 78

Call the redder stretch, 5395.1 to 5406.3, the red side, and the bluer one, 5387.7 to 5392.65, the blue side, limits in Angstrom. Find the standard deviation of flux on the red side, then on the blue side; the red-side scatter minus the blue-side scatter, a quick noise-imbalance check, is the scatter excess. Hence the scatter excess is 2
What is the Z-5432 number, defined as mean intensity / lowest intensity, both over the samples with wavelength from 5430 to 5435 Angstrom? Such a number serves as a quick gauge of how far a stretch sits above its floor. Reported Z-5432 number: 1.30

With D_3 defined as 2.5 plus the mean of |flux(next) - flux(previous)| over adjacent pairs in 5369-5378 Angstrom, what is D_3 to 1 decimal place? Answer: 9.7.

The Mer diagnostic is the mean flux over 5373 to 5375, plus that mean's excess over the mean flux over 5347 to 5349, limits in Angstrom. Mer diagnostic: 46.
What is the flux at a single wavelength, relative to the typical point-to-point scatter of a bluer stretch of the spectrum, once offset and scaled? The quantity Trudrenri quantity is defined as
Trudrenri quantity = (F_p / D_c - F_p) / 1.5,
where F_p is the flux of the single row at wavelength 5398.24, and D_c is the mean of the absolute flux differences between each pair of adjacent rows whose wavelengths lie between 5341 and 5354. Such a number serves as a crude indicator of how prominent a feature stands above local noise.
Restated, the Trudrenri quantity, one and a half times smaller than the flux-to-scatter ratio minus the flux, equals -14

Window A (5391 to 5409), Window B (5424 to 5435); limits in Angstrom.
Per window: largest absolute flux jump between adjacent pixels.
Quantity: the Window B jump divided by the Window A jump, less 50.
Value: -48.6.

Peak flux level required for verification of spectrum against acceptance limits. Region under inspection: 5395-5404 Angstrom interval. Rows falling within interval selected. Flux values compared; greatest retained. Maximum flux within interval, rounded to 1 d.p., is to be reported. 35.9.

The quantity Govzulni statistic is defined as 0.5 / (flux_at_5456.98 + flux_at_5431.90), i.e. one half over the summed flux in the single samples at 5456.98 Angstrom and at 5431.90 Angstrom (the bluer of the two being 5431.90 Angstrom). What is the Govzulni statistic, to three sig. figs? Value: 0.0102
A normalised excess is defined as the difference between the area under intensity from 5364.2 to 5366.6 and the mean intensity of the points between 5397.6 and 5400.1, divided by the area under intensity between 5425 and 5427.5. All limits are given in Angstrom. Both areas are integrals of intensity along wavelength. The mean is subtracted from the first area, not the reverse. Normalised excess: 0.6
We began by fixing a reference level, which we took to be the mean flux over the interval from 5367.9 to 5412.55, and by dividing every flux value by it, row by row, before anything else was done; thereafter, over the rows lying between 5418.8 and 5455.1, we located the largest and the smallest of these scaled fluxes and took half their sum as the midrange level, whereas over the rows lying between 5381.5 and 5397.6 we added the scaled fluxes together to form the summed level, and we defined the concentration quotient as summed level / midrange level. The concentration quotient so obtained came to 12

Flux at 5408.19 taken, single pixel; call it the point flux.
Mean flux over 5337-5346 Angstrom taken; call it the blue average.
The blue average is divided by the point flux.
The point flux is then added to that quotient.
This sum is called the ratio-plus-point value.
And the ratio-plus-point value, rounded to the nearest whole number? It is 25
